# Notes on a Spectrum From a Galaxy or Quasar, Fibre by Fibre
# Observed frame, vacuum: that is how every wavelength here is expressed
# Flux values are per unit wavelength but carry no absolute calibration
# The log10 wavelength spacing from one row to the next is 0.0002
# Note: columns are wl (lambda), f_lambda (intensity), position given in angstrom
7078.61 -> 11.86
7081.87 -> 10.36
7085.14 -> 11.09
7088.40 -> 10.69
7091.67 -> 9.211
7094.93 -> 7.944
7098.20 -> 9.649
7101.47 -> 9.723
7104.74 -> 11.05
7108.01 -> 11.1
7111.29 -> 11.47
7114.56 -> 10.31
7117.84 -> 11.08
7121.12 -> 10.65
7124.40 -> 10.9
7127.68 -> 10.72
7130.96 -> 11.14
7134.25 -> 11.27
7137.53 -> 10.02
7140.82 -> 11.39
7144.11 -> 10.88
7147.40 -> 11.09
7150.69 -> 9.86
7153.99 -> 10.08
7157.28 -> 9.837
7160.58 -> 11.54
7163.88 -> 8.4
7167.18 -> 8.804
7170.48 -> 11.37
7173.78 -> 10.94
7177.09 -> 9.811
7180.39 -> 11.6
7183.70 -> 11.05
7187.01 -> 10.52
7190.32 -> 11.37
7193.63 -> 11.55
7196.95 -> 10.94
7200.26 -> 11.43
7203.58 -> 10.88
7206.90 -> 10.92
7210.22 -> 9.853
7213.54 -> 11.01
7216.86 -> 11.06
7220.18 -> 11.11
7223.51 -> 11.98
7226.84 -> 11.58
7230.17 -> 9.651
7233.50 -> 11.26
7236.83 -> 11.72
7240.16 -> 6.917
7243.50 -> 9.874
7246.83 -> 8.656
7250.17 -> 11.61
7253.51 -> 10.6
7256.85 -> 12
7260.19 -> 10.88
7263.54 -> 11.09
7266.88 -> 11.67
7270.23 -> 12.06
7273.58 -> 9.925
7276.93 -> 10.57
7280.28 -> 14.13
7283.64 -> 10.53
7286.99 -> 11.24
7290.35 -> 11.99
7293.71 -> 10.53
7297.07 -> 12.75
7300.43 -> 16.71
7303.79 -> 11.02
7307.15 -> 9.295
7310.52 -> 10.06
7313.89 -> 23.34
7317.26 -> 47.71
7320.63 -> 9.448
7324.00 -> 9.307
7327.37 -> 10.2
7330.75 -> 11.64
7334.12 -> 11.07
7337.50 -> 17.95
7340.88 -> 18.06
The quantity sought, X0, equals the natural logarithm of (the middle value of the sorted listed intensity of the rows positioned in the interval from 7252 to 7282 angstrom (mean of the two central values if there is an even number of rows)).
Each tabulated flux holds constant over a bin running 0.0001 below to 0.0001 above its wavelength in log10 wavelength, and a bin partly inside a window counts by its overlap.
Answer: 2.41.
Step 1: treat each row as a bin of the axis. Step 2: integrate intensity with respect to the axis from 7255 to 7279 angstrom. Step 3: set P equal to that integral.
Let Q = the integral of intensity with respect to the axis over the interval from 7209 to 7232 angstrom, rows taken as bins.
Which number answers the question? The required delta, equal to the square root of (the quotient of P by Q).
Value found 1.04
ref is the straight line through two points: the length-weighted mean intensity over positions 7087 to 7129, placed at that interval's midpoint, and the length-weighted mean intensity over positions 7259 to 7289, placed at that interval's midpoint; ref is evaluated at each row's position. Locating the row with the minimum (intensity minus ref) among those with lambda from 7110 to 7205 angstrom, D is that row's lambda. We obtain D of 7163.88 angstrom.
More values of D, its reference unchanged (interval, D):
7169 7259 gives 7240.16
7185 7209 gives 7187.01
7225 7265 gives 7240.16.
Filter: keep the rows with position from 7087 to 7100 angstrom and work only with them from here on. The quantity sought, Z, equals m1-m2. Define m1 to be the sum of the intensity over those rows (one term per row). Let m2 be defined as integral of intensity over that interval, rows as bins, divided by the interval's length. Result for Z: 28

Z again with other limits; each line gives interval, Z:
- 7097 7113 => 42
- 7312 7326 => 68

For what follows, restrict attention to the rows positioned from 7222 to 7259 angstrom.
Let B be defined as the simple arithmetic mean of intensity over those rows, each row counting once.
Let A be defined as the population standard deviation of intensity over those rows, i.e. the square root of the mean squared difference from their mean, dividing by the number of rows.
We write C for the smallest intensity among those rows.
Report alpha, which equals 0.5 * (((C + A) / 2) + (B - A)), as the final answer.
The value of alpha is 6.6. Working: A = 1.5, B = 10.5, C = 6.917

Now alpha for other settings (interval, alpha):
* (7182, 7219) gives 7.8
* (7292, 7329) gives 7.3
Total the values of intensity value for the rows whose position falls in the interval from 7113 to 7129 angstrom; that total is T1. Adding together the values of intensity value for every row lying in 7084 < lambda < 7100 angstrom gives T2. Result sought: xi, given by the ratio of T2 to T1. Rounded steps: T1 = 53.7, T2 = 49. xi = 0.91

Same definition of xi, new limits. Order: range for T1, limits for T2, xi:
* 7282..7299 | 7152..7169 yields 0.85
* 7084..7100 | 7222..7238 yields 1.16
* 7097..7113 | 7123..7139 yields 1.02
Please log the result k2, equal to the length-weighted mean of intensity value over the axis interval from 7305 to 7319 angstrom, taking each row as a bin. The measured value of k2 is 22.2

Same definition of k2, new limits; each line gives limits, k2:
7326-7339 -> 12.7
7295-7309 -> 12.4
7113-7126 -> 10.7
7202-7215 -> 10.7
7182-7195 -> 11.1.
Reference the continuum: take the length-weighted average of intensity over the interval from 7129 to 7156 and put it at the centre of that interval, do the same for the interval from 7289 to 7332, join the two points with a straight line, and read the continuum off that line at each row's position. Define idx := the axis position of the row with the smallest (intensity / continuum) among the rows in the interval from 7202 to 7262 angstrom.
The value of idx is 7240.16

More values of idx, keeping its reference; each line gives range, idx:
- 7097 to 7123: 7101.47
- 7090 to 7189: 7163.88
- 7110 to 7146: 7137.53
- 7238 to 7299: 7240.16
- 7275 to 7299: 7293.71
